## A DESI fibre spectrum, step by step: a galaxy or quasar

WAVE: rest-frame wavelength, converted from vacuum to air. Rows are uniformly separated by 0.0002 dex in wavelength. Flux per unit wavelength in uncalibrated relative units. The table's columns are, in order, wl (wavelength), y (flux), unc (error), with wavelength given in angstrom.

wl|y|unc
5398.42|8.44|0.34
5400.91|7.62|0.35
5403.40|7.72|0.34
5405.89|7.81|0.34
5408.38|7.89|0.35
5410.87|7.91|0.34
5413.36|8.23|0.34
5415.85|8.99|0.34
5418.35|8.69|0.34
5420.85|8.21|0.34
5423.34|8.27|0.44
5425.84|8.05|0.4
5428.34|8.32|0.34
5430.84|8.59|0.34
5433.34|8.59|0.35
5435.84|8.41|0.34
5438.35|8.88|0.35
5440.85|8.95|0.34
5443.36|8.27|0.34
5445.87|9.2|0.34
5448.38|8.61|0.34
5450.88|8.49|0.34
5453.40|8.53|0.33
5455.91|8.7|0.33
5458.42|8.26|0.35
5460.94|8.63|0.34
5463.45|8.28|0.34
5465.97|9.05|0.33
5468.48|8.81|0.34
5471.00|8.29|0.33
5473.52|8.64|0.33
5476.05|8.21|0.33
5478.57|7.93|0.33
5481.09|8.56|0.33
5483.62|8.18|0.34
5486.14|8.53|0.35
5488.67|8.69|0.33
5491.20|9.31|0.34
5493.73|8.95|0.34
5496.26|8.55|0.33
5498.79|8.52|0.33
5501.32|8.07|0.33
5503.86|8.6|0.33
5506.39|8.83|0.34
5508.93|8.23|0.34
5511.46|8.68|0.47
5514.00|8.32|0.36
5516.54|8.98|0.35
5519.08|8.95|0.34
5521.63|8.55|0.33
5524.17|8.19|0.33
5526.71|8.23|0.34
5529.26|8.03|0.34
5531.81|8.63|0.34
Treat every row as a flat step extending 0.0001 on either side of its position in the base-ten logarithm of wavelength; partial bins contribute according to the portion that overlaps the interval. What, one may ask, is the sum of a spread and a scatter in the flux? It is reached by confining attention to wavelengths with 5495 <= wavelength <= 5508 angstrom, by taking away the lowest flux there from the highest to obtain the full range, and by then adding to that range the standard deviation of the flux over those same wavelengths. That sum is 1.0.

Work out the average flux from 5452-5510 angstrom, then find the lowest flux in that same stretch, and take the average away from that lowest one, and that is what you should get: -0.61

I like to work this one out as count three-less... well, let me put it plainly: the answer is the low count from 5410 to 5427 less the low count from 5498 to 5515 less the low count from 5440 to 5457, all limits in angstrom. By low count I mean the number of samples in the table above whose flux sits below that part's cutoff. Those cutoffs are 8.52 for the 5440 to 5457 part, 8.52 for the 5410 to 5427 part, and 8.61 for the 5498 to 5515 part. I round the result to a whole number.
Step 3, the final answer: -2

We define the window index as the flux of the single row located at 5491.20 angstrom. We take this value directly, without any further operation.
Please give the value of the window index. 9.31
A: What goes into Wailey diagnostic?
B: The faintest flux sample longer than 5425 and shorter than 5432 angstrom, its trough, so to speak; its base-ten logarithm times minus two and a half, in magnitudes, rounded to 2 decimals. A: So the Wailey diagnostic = -2.26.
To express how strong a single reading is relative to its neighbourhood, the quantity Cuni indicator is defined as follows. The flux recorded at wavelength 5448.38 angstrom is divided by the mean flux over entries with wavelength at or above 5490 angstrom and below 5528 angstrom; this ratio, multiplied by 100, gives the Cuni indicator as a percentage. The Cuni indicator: 100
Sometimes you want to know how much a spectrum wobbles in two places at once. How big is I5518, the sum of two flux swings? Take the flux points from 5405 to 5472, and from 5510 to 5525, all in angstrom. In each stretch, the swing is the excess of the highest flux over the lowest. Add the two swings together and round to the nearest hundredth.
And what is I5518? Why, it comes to 2.18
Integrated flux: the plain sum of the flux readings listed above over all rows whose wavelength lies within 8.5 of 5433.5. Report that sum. 59.8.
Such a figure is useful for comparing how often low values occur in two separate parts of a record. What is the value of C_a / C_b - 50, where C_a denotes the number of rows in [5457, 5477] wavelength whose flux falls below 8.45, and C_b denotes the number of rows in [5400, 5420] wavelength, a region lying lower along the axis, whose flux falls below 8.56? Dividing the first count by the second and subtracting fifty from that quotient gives -49.3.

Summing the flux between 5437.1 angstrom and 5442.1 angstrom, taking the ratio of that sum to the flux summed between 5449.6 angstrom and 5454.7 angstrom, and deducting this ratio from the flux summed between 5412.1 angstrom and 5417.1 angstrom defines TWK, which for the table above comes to 16.2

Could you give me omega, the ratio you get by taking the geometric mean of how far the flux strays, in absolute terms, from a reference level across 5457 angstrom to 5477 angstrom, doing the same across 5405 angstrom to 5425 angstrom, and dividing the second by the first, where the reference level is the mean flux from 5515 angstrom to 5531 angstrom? 1.6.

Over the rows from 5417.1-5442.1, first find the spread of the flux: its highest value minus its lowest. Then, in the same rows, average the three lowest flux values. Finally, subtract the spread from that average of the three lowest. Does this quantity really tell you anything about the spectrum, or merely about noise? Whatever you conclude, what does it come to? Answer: 7.3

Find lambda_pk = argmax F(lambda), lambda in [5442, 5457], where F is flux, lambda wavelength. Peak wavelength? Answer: 5445.87 angstrom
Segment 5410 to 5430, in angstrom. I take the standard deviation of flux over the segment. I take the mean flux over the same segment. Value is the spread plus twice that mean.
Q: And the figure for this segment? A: 17.0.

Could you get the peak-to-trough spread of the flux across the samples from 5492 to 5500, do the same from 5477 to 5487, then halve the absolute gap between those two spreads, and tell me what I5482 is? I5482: 0.100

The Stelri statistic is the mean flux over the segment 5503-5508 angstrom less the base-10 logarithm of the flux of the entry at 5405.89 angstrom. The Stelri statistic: 7.8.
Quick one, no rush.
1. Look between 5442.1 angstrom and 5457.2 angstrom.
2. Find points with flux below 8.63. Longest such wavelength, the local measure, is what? 5453.40 angstrom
